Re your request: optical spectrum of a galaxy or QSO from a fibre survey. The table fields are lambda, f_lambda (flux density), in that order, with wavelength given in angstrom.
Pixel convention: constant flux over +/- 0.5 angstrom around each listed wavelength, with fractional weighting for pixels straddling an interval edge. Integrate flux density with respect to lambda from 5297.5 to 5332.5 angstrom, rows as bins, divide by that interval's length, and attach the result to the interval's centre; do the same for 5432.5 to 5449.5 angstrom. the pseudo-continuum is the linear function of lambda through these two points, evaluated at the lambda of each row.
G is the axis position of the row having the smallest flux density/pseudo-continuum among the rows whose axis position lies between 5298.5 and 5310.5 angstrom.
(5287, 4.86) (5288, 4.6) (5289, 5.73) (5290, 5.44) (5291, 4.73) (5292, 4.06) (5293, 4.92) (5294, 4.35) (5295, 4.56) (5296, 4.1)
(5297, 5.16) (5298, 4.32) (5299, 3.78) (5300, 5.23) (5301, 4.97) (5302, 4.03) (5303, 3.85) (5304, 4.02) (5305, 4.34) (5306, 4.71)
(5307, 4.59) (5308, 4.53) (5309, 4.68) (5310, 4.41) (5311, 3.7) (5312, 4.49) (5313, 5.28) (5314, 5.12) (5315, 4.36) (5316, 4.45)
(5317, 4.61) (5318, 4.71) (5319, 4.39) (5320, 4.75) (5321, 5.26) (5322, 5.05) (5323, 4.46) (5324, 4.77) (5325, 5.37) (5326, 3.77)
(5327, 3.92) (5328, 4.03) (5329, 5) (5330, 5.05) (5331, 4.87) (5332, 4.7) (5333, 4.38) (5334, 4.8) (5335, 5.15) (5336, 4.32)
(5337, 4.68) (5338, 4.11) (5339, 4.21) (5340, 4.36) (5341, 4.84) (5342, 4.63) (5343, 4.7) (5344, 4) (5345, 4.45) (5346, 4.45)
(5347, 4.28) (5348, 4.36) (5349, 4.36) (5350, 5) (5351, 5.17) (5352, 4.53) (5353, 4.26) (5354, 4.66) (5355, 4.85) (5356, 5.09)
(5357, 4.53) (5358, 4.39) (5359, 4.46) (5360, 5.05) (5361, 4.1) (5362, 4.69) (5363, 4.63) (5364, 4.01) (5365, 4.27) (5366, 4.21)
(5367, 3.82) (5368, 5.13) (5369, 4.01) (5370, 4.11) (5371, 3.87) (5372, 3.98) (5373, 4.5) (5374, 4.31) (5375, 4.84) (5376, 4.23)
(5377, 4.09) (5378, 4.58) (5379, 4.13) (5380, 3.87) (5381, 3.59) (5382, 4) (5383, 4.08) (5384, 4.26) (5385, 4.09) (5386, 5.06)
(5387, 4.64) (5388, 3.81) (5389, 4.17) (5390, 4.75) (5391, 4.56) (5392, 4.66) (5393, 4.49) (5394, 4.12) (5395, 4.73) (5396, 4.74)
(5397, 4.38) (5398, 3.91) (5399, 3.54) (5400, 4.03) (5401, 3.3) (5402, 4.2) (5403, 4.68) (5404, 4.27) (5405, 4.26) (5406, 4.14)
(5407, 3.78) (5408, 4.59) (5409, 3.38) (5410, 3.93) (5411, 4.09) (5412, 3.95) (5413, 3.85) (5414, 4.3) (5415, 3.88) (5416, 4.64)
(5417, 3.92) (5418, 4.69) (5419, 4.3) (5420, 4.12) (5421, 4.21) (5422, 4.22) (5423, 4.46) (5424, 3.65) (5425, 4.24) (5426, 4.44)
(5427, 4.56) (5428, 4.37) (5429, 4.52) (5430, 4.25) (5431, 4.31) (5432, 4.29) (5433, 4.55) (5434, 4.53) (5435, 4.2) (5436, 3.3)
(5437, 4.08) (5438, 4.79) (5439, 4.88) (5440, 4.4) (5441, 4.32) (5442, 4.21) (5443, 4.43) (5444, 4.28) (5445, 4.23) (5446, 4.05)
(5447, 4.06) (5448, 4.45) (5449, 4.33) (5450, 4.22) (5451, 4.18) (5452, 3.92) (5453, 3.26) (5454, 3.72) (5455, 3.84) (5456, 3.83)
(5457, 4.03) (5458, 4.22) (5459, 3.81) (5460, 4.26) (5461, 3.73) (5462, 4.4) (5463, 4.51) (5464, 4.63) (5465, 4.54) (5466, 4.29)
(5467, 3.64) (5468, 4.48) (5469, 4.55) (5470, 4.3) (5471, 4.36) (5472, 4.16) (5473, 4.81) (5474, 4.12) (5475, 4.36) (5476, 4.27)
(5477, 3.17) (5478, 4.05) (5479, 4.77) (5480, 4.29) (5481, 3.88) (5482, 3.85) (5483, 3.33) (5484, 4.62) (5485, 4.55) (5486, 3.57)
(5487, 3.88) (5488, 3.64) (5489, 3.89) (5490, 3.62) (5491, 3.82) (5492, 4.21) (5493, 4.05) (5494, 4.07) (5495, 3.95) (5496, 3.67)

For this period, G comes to 5299 angstrom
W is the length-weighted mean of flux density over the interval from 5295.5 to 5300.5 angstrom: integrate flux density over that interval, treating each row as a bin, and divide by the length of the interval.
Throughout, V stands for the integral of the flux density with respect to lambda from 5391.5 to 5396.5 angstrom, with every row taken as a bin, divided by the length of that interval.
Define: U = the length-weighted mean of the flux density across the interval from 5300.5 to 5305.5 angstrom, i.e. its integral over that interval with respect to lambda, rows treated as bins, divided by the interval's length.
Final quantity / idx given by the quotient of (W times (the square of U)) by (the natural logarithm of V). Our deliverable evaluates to 54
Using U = 4.24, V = 4.5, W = 4.52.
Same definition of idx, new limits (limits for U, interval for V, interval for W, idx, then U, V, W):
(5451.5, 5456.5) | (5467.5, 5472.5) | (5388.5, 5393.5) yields 42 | 3.71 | 4.4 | 4.53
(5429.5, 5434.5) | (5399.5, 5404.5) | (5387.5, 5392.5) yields 60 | 4.39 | 4.1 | 4.39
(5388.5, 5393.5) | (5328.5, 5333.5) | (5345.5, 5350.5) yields 59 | 4.53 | 4.8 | 4.49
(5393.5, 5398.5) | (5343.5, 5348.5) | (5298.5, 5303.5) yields 57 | 4.38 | 4.3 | 4.37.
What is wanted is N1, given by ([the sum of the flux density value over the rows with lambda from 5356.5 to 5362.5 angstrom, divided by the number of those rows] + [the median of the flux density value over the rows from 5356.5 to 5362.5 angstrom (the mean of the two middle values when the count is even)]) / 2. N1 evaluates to 4.5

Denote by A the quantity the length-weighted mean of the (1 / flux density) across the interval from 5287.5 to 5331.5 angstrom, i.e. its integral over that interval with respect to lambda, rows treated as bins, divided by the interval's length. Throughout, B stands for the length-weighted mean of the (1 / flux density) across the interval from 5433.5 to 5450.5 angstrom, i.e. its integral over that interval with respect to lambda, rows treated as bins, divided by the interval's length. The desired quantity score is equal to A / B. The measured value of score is 0.93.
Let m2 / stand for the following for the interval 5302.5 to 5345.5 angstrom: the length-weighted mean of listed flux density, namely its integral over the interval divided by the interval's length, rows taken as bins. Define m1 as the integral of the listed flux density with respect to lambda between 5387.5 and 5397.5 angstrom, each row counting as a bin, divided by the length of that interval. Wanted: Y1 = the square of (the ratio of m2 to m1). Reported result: 1.05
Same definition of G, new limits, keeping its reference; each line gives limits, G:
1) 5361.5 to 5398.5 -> 5381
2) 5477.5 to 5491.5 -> 5483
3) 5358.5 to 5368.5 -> 5367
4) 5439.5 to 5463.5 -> 5453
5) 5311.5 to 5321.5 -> 5315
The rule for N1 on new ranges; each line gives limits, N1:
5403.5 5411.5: 4.1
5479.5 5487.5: 3.9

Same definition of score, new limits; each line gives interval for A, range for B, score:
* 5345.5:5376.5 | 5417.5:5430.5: 0.97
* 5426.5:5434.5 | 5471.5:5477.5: 0.92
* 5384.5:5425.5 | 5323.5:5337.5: 1.10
